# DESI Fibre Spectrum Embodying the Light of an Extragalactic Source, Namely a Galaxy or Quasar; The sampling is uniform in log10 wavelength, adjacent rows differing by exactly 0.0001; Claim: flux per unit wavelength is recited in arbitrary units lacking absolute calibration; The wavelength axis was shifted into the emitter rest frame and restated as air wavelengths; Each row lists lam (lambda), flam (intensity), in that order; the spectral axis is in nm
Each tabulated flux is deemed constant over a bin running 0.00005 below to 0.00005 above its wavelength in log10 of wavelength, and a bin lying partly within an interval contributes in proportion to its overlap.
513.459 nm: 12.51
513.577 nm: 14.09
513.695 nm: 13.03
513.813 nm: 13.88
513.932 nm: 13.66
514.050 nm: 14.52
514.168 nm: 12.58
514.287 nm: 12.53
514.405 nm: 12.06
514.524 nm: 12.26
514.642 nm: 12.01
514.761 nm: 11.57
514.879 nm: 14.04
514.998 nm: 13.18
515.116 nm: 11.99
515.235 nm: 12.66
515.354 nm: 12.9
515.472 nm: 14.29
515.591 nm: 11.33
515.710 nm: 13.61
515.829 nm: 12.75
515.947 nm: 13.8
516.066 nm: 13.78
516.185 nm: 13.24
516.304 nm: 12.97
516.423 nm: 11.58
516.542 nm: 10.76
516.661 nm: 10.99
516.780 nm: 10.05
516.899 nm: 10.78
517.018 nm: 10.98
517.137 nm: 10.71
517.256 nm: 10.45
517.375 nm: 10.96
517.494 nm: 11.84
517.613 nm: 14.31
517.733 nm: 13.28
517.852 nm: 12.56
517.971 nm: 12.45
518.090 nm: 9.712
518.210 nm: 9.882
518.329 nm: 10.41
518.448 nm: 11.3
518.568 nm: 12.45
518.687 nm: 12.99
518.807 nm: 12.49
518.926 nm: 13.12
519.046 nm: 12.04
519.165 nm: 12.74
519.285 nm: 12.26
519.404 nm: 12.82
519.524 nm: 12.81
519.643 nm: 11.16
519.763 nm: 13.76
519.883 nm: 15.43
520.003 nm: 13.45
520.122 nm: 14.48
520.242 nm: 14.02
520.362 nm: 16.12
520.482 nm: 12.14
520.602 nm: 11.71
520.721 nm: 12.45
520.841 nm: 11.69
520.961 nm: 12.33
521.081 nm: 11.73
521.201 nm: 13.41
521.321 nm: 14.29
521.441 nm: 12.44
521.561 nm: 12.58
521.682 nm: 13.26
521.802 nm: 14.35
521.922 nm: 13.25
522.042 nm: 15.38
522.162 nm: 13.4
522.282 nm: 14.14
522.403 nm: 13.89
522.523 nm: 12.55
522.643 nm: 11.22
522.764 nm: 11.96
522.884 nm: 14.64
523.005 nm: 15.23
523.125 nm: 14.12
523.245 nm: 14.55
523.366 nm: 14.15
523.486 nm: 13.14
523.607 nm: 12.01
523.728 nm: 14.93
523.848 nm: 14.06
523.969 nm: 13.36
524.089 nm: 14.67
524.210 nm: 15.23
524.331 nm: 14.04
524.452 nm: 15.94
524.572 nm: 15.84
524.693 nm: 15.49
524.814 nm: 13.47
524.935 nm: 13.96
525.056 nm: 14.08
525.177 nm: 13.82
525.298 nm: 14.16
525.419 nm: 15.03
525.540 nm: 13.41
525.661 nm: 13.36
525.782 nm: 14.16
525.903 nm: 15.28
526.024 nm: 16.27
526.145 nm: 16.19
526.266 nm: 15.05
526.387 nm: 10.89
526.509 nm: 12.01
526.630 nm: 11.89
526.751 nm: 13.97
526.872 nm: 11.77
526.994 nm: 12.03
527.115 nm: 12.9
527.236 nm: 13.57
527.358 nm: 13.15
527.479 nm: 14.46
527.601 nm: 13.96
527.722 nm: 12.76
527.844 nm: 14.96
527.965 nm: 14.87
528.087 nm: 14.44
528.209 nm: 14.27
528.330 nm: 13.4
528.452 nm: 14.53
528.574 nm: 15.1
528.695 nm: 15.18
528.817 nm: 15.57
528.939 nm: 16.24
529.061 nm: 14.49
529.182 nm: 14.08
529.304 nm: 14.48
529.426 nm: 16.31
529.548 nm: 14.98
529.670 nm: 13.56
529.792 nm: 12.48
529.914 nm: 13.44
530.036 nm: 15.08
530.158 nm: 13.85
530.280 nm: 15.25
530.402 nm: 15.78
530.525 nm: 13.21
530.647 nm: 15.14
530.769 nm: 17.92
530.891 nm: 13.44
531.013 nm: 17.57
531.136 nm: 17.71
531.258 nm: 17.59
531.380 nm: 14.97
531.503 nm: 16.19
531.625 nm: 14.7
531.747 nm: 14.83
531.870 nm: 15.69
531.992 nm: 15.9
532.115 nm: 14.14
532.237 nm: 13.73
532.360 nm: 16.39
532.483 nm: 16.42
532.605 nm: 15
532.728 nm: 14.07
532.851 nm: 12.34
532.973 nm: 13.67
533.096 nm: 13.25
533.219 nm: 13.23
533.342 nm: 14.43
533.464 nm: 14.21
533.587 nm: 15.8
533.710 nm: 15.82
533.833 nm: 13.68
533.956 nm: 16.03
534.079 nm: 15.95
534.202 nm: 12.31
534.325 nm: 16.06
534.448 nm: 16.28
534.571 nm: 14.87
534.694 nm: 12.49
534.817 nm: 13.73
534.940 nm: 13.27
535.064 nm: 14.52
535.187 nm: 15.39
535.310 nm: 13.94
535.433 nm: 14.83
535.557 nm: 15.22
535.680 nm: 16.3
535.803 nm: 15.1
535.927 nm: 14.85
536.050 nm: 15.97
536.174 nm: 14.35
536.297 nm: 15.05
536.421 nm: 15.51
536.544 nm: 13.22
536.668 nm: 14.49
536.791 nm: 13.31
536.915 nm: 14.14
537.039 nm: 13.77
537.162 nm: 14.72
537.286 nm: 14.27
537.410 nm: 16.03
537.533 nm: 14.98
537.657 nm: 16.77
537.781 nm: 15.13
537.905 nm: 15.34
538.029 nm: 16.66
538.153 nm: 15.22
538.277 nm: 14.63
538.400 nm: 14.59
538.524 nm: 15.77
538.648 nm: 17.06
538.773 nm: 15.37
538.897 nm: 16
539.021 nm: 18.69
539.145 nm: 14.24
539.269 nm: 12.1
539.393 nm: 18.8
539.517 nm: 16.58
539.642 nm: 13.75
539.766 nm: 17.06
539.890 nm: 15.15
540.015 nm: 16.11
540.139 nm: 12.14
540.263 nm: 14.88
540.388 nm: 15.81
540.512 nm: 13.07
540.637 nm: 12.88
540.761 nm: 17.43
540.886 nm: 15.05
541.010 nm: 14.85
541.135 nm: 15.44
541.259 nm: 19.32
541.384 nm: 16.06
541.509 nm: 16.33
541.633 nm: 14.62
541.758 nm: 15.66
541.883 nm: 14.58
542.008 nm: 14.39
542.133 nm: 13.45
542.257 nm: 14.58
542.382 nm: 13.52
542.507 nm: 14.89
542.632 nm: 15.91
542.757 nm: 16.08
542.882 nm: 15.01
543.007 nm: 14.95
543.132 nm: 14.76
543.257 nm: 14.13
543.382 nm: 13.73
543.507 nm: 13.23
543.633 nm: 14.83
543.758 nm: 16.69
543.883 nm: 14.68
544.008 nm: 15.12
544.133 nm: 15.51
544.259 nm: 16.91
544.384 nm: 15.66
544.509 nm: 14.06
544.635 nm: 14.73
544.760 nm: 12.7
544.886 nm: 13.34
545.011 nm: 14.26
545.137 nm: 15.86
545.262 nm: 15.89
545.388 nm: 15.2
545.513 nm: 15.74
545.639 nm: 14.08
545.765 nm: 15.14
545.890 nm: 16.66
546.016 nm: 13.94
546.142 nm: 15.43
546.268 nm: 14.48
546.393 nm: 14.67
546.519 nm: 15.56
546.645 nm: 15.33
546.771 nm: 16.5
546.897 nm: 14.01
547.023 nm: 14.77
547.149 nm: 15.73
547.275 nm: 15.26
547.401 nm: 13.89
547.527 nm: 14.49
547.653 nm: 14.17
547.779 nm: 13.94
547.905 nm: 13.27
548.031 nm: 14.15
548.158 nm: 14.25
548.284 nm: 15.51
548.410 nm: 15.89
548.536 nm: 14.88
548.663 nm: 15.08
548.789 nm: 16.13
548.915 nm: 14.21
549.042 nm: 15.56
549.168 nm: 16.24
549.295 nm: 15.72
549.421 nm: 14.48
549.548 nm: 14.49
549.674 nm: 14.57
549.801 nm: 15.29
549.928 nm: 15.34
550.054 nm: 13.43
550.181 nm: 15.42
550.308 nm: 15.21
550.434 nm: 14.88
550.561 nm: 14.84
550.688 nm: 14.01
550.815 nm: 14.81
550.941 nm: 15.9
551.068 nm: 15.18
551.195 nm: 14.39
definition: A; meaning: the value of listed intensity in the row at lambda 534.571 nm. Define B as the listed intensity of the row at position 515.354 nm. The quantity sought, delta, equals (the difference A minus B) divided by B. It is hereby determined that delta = 0.15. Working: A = 14.87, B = 12.9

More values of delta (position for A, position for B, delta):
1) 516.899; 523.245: -0.26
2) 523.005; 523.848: 0.08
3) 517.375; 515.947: -0.21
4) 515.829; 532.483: -0.22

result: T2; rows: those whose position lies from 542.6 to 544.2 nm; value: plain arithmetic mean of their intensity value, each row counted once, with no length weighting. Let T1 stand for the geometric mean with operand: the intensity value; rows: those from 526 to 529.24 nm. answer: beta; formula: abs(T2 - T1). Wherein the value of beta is 1.0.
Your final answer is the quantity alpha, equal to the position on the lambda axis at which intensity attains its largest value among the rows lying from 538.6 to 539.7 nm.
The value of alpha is 539.393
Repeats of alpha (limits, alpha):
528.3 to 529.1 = 528.939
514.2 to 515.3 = 514.879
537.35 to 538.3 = 537.657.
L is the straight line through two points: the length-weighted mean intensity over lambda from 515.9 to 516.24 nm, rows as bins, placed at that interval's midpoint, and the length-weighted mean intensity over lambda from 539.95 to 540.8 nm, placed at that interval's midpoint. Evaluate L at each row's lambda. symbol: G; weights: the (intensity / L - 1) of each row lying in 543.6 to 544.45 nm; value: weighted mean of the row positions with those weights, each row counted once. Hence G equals 544.08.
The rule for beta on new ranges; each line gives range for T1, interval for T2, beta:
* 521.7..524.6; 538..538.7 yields 1.7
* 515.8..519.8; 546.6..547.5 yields 3.1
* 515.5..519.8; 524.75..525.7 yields 1.9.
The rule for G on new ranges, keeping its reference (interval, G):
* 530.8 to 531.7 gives 531.24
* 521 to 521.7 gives 521.34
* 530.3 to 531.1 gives 530.80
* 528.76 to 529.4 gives 528.94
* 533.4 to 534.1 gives 533.85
